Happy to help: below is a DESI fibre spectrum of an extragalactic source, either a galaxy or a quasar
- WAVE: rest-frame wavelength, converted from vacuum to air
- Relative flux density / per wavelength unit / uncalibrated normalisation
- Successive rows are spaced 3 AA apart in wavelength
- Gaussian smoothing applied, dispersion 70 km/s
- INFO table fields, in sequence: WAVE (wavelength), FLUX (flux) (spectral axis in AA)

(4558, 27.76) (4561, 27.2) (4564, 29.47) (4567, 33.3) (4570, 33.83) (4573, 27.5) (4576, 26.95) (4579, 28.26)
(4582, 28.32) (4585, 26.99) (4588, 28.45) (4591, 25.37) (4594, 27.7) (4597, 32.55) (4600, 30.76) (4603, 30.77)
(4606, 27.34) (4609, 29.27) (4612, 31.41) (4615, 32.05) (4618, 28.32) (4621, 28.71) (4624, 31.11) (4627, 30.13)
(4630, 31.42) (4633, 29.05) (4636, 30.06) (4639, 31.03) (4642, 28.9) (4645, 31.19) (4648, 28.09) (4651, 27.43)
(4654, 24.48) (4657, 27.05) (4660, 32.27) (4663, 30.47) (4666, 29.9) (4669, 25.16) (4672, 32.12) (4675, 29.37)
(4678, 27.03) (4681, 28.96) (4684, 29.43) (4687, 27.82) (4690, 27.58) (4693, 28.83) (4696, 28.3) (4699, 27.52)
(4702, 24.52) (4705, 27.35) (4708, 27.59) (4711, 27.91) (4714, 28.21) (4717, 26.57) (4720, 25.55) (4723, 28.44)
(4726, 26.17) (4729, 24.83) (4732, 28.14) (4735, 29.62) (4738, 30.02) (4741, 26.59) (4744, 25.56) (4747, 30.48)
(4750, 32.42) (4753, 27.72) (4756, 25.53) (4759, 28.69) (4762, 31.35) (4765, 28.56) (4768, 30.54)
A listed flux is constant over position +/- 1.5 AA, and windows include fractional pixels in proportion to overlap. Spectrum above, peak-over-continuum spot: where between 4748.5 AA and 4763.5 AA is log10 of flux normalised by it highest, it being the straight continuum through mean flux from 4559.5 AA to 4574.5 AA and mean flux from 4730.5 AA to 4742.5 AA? 4750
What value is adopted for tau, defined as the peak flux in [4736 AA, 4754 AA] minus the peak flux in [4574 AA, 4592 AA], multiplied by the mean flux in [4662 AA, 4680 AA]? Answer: 115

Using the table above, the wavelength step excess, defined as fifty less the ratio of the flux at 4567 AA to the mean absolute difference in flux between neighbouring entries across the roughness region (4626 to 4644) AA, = 29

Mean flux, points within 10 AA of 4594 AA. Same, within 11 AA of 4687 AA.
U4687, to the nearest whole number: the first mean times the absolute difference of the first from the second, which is 19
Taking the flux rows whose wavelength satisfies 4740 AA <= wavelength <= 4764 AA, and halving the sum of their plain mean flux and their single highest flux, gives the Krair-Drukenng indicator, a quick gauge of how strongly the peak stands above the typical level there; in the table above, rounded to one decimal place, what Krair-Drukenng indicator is 30.5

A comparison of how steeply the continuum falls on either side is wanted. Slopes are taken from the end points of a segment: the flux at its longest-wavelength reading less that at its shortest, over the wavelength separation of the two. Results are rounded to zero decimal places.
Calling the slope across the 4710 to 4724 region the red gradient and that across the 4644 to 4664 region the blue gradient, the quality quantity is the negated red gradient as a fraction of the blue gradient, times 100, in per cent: 110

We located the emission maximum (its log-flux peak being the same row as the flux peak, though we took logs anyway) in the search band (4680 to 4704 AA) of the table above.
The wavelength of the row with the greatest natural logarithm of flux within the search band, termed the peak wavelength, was 4684 AA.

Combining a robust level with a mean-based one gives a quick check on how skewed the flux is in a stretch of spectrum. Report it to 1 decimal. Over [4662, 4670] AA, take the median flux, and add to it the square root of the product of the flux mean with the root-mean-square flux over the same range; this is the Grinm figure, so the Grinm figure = 58.5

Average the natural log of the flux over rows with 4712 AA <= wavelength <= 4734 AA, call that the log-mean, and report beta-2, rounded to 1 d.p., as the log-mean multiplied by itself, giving 10.8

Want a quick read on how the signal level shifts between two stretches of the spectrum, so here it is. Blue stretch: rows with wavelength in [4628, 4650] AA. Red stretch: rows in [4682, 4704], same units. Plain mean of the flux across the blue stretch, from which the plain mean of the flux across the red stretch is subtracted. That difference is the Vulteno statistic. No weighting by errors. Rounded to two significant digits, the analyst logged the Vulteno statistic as 2.2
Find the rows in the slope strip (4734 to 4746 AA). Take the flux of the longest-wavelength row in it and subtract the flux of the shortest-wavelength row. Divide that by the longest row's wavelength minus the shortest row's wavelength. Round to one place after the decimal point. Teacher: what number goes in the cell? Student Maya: -0.5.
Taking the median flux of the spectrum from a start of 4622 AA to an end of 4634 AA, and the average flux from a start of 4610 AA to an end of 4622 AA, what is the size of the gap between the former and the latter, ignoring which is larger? 0.5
